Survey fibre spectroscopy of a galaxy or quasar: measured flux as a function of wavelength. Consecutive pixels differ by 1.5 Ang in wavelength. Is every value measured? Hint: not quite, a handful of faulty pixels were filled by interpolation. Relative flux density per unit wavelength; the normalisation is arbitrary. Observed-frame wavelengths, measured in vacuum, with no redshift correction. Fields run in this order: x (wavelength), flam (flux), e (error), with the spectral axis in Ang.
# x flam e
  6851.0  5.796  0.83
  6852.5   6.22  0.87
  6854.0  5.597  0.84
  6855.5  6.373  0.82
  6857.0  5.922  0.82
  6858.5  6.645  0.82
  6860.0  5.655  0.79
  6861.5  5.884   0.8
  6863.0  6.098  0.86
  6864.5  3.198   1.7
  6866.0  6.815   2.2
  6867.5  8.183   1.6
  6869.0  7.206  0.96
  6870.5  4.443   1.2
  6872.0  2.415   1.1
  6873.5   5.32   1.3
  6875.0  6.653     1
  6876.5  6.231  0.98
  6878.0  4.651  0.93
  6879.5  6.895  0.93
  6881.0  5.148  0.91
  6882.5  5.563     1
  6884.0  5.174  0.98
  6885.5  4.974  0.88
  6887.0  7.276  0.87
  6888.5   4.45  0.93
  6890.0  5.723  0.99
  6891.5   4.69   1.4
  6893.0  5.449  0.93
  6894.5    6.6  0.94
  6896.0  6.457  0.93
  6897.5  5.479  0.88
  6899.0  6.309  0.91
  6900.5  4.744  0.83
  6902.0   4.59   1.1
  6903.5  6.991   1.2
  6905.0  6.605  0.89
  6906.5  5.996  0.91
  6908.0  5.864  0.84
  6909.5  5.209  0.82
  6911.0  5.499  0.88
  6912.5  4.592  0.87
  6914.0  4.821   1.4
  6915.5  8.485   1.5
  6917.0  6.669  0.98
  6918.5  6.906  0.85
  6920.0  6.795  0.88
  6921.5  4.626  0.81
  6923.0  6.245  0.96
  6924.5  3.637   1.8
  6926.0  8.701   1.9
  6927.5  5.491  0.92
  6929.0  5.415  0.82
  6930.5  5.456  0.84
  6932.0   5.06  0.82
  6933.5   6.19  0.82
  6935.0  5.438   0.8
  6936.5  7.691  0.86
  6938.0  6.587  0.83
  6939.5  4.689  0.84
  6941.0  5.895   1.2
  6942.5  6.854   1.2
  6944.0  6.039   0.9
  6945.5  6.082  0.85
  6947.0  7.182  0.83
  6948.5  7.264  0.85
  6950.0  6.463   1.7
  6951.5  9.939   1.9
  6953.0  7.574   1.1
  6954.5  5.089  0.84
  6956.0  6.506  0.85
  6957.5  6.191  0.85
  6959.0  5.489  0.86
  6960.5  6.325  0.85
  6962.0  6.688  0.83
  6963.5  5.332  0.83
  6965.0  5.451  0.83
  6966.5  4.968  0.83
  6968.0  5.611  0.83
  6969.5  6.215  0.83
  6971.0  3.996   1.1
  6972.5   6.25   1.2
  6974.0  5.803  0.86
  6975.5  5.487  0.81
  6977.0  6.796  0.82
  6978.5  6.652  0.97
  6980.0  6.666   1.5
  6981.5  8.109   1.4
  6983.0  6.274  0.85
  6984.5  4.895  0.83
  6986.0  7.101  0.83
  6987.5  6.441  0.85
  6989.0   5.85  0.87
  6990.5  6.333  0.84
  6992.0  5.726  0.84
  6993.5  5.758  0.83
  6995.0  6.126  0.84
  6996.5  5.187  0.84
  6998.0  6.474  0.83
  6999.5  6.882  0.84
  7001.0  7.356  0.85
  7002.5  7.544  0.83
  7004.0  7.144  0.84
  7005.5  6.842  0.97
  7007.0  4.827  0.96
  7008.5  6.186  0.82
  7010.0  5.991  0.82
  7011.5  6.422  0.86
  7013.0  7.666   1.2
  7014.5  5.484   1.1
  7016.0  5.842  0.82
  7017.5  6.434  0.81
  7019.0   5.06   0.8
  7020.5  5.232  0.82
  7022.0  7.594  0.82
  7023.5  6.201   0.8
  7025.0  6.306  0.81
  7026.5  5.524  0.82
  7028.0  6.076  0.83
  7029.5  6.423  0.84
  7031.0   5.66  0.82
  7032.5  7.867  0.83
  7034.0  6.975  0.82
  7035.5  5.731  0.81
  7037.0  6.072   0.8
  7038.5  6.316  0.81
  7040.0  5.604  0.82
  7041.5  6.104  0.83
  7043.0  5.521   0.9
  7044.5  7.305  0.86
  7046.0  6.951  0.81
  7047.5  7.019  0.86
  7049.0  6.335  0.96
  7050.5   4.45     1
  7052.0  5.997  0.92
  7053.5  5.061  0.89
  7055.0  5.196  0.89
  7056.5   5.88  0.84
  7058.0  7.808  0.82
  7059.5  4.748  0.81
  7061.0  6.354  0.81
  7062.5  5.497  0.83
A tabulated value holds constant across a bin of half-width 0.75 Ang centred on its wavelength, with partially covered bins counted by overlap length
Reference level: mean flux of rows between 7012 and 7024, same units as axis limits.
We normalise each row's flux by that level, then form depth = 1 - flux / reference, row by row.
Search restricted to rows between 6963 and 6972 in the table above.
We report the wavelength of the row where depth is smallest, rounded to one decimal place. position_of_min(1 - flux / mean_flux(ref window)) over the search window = 6969.5 Ang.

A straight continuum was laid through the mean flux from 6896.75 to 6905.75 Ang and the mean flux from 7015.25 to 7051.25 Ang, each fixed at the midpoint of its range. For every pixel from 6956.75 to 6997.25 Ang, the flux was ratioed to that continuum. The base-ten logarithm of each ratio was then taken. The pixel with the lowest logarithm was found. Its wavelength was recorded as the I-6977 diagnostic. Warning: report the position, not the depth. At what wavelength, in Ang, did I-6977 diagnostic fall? 6971.0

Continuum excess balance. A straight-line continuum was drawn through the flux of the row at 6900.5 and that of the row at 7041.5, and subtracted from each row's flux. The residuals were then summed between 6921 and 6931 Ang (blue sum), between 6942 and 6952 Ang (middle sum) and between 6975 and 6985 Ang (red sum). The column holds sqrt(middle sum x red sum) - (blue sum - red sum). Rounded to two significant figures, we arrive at 11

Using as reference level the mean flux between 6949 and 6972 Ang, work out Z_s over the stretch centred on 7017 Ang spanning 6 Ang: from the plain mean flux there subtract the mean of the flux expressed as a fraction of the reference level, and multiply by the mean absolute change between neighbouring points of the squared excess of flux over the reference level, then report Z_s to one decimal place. 2.2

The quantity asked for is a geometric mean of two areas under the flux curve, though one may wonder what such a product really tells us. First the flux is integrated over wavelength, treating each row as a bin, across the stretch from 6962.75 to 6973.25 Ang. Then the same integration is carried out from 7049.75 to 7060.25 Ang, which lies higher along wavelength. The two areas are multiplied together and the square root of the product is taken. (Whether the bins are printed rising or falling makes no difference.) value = 58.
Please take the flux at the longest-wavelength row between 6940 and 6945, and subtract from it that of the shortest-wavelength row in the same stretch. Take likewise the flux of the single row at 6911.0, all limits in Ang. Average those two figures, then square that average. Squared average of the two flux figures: 8.0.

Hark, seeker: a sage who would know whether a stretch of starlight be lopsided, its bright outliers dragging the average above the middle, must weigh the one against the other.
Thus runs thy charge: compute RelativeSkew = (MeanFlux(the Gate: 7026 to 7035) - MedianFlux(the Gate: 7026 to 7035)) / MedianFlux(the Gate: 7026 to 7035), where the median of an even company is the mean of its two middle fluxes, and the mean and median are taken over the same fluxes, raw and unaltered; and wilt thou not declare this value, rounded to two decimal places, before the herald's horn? 0.03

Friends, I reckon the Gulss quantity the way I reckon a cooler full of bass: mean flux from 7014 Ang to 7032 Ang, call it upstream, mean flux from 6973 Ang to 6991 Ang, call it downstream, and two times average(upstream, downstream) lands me 12.4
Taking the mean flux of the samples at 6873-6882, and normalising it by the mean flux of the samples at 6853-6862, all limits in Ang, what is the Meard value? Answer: 0.967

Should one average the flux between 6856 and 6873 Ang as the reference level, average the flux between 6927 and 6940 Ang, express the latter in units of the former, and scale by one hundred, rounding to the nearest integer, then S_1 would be 102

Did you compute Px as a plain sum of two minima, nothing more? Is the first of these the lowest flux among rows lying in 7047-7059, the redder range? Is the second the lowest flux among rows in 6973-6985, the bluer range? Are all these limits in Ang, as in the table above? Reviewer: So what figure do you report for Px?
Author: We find 9.3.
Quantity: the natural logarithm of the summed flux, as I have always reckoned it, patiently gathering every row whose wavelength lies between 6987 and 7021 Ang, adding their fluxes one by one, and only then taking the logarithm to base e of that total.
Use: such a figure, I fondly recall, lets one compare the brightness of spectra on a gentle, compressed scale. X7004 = 4.96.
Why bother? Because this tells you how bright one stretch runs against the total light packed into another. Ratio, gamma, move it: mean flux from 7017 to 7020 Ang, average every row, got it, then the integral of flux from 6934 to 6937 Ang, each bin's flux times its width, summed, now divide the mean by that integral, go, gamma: 0.29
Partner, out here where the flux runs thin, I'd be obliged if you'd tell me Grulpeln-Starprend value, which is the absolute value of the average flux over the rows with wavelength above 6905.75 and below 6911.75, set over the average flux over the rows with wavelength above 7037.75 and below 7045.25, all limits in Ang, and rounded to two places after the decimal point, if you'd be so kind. 0.91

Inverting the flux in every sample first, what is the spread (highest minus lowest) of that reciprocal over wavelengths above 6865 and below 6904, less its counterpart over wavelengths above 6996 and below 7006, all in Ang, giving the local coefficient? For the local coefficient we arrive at 0.232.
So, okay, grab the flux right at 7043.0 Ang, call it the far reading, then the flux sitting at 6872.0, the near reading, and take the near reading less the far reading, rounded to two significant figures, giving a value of -3.1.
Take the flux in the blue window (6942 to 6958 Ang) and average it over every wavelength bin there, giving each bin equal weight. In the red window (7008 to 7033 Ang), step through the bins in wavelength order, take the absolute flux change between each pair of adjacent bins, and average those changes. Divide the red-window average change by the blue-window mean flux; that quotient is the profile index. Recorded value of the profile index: 0.138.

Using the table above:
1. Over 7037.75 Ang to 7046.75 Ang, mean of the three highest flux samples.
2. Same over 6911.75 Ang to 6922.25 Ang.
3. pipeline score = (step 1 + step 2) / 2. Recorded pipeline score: 7.1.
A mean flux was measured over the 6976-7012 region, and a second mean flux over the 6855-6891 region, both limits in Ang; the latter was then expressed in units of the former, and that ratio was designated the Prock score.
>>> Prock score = 0.89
